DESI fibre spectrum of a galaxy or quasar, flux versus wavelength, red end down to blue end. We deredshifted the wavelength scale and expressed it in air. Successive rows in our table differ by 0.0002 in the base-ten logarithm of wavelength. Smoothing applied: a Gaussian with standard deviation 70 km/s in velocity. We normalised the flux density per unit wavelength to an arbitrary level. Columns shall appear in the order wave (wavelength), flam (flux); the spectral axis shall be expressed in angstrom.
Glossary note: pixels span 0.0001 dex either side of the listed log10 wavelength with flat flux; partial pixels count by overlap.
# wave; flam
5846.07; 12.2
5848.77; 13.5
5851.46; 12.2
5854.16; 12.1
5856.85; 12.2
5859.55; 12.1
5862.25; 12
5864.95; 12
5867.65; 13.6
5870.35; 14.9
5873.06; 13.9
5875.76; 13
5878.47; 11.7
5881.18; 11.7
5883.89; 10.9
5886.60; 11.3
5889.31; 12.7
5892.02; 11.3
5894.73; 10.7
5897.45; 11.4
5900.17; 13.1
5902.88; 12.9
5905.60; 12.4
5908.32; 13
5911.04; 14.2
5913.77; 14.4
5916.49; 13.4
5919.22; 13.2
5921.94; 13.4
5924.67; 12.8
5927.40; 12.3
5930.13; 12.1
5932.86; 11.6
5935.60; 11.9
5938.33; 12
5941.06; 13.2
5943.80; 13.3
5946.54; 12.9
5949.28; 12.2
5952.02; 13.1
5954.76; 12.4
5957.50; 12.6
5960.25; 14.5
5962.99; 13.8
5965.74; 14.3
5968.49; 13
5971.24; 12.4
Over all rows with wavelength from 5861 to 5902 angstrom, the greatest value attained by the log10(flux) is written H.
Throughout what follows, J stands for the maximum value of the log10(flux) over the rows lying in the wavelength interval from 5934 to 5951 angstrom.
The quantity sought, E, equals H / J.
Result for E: 1.04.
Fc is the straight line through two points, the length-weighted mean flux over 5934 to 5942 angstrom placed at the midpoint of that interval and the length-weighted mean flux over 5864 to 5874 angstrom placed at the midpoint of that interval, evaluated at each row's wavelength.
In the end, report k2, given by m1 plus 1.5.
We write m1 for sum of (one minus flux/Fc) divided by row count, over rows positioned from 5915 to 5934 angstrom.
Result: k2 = 1.49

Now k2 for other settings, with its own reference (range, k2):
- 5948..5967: 1.39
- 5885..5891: 1.60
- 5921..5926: 1.46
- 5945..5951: 1.46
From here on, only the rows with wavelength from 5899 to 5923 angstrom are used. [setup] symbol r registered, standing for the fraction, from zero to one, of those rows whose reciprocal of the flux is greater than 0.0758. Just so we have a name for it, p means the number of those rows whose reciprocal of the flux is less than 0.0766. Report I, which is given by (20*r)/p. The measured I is 1.5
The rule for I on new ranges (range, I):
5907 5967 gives 1.0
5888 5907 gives 20.0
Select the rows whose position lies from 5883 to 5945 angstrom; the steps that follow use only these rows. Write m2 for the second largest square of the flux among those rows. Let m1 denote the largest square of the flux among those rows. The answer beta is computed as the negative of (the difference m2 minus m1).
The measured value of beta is 6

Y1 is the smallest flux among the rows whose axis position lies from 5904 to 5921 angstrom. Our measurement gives 12.4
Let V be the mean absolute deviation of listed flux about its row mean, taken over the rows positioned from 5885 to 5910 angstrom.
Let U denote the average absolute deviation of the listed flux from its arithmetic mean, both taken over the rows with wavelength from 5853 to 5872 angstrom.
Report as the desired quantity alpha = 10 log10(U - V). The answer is -11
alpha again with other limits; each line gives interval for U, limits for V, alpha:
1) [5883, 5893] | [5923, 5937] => -6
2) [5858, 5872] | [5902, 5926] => -2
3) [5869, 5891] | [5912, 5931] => -3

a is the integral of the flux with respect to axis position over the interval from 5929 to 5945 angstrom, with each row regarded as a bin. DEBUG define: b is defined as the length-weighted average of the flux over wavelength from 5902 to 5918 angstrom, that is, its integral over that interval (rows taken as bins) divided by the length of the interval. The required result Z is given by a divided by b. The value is 15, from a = 198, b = 13.4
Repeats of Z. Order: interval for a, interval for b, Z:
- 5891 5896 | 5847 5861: 4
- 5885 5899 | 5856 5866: 13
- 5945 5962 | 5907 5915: 16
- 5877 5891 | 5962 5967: 12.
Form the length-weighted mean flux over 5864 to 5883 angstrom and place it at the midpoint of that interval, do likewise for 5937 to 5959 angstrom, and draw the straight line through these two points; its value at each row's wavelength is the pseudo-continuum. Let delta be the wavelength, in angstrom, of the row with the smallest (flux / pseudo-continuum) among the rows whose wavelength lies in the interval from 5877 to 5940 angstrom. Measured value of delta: 5894.73 angstrom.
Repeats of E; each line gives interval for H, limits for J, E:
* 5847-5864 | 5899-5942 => 0.98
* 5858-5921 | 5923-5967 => 1.01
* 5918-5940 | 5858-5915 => 0.96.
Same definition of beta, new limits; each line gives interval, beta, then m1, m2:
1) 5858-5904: 29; 222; 193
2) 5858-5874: 29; 222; 193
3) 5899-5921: 6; 207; 202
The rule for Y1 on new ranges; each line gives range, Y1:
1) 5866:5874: 13.6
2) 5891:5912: 10.7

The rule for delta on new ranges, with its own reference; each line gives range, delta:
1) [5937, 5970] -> 5938.33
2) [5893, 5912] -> 5894.73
